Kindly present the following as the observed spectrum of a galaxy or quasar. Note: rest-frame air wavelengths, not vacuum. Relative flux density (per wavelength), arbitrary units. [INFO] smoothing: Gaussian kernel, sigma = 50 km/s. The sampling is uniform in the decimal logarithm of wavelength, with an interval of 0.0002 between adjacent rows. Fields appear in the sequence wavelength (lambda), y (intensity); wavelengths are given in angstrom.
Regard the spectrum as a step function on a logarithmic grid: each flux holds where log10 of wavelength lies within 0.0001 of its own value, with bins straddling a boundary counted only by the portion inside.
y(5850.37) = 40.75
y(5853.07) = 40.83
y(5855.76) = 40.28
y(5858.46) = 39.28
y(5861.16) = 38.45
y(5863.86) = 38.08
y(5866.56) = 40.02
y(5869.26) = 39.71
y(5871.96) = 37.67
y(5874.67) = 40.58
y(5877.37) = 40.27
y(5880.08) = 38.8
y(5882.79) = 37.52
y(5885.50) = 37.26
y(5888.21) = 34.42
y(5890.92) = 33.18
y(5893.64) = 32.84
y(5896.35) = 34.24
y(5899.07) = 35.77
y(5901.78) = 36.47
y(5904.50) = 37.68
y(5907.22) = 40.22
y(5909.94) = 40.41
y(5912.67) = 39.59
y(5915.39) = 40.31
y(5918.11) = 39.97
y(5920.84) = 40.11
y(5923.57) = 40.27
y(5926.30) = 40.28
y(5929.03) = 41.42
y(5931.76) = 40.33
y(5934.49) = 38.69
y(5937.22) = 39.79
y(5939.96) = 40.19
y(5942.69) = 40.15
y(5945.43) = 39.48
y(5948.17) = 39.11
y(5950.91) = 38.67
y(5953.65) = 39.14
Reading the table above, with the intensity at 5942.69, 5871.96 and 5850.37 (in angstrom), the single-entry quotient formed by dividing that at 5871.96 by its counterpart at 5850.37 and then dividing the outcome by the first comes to 0.0230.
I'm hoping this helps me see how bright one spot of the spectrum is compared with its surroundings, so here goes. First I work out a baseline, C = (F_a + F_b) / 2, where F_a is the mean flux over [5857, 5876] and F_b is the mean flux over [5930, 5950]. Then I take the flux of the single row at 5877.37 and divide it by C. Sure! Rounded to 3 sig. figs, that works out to 1.02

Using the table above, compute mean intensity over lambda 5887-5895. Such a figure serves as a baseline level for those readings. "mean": 33.5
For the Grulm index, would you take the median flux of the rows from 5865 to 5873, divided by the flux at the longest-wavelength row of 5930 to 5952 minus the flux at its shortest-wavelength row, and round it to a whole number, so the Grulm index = -24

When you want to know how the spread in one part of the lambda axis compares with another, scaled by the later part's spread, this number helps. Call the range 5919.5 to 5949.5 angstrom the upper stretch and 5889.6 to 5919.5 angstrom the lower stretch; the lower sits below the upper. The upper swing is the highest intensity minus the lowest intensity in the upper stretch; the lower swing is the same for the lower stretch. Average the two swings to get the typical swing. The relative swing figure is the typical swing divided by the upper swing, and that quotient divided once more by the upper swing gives 0.69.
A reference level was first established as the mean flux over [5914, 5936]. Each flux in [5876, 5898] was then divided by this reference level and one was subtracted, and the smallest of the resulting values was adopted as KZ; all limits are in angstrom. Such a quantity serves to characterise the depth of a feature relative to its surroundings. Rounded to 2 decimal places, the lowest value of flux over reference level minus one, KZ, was -0.18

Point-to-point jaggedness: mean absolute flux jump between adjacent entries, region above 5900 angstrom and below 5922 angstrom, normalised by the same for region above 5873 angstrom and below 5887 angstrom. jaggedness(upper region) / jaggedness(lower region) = 1.03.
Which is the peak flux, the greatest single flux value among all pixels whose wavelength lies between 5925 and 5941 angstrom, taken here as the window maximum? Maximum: 41.42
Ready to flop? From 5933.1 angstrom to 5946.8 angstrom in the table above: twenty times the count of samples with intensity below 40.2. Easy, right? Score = 100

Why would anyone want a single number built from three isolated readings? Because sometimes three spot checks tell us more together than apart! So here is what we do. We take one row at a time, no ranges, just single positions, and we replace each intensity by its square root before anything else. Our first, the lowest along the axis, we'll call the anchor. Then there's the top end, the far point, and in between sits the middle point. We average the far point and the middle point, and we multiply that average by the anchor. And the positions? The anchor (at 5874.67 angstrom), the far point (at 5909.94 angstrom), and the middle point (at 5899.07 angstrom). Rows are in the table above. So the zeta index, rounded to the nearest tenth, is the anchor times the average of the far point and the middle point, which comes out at 39.3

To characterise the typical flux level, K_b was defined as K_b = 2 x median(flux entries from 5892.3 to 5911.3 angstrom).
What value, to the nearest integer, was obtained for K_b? 73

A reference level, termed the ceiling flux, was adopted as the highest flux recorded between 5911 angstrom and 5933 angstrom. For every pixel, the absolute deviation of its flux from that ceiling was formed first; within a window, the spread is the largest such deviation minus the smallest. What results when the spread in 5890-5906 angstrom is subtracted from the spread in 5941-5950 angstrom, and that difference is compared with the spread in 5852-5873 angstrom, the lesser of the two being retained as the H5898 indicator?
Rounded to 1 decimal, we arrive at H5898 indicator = -3.8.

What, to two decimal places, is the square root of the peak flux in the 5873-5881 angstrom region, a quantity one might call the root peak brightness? 6.37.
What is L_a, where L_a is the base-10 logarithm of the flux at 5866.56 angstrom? 1.602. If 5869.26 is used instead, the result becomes 1.599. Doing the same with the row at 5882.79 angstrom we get 1.574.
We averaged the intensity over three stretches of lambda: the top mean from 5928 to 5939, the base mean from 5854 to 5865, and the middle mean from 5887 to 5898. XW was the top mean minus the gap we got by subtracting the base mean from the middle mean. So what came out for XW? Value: 45.4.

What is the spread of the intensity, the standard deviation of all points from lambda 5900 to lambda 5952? 1.1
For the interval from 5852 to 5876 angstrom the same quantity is 1.1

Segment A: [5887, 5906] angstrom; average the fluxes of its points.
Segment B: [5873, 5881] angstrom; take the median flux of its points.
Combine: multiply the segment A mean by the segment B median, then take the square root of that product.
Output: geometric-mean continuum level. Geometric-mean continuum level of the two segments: 37.5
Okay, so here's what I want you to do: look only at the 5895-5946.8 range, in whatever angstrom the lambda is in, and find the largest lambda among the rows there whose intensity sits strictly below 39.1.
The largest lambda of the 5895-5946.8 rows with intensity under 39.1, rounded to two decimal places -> 5934.49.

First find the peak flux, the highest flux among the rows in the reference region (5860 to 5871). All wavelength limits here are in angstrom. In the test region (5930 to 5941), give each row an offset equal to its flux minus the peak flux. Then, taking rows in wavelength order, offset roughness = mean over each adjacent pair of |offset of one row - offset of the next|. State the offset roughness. 1.05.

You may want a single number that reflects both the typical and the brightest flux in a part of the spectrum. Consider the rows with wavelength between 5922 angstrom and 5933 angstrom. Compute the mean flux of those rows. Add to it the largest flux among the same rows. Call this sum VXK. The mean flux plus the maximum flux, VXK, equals 82.0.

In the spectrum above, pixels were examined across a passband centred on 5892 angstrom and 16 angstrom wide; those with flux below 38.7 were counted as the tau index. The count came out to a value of 6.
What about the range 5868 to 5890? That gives 4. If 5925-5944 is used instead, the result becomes 1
